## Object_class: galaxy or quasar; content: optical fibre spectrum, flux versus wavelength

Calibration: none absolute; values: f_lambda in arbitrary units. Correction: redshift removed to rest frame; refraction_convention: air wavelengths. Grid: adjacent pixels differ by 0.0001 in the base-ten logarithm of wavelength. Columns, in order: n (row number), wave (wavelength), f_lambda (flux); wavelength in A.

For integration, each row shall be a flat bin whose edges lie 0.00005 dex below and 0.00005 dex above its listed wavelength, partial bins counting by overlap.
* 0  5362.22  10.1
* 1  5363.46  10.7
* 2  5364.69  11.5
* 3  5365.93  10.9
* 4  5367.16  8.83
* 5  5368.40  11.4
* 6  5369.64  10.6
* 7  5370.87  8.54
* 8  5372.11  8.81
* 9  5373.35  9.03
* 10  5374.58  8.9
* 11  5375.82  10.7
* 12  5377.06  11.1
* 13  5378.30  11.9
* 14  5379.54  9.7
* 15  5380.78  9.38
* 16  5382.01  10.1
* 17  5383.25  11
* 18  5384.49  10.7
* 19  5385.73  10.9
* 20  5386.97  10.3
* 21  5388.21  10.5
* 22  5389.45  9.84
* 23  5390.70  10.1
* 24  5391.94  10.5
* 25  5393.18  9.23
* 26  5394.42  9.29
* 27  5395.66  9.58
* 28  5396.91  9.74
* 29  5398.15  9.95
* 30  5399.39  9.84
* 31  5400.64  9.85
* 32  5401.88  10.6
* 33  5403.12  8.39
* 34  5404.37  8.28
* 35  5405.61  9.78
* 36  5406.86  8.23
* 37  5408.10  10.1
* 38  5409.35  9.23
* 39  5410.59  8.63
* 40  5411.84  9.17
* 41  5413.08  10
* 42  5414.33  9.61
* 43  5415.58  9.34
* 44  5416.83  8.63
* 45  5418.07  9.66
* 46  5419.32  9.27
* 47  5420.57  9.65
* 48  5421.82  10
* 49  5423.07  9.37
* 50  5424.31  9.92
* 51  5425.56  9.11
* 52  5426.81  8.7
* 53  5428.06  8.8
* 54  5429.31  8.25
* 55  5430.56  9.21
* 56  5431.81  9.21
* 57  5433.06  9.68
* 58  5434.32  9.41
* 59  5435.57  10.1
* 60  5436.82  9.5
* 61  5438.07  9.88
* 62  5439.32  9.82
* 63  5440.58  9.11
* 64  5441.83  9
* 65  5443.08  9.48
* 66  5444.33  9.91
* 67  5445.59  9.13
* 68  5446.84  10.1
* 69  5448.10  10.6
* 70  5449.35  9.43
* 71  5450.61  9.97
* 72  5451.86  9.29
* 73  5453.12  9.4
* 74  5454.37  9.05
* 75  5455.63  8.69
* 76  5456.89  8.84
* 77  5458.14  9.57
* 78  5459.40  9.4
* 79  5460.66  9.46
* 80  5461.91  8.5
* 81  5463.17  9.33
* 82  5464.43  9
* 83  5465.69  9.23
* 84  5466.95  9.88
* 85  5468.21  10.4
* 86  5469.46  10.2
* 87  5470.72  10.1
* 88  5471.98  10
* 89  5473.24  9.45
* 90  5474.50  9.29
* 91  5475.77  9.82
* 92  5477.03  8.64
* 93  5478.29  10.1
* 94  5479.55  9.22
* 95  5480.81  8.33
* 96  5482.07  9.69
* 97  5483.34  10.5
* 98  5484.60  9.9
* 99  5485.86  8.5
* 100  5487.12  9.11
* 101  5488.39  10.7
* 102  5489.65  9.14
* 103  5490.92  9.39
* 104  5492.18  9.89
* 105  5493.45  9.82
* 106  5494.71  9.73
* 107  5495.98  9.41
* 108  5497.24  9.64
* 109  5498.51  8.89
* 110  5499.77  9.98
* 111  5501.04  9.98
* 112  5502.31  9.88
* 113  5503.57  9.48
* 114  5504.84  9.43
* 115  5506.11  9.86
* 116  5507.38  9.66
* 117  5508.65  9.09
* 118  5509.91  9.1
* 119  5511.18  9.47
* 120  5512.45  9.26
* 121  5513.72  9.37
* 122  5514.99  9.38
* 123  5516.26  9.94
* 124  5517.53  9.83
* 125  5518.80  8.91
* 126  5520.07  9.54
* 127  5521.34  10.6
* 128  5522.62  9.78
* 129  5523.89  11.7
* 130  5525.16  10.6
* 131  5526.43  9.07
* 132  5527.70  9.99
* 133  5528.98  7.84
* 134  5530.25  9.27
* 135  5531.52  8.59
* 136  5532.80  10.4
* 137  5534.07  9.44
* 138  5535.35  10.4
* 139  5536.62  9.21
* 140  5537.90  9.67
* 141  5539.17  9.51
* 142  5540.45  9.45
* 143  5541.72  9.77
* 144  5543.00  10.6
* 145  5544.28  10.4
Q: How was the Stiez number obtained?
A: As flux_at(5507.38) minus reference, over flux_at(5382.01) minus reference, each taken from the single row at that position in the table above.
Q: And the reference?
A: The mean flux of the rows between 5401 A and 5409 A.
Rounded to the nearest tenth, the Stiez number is 0.5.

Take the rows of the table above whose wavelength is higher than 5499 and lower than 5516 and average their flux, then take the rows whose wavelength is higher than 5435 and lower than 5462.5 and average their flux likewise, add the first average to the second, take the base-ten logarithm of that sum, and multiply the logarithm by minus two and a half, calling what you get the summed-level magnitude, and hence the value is -3.20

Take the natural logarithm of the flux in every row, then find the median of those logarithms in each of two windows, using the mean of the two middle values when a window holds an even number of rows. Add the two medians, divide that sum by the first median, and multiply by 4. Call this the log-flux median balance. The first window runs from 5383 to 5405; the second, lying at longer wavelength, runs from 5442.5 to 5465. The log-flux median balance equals 7.91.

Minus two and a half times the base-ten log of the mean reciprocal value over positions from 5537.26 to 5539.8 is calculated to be 2.45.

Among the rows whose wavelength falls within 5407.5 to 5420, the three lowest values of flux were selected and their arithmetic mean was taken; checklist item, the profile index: 8.81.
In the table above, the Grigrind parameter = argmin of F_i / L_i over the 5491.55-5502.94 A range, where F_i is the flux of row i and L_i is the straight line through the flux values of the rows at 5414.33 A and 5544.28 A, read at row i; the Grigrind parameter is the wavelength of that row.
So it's 5498.51 A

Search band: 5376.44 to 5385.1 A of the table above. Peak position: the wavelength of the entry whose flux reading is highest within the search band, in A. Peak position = 5378.30 A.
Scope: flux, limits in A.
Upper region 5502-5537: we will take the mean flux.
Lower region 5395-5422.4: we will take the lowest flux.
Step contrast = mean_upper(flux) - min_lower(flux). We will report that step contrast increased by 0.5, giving 1.88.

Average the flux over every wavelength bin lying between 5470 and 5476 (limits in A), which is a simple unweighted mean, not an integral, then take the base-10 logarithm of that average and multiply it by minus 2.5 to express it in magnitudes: -2.47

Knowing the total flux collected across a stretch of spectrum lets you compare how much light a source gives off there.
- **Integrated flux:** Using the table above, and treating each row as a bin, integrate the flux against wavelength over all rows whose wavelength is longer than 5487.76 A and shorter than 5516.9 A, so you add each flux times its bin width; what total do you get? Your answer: 279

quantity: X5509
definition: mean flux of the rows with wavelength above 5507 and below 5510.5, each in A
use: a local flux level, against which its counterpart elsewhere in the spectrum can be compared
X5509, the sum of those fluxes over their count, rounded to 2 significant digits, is 9.3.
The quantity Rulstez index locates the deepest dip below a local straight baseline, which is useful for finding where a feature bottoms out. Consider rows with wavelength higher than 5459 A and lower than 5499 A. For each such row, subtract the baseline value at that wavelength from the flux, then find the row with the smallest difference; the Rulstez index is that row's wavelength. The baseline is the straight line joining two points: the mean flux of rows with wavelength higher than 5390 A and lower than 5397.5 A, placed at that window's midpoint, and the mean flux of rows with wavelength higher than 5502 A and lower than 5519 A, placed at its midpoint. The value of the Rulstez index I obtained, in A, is 5480.81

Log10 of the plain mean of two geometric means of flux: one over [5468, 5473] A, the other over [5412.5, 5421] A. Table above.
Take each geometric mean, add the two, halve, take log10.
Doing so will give 0.992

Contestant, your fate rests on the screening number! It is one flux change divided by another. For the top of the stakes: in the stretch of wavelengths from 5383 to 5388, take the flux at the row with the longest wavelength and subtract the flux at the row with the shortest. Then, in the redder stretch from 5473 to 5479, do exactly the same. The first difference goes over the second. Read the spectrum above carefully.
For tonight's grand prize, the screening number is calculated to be -1.1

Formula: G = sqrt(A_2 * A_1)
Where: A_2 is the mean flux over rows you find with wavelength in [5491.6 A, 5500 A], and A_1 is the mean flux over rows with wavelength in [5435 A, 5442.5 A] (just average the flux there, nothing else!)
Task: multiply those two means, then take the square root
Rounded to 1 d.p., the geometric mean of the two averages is 9.6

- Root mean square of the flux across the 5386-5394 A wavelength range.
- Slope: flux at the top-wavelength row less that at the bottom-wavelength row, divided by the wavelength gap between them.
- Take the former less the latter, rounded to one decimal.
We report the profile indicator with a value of 10.3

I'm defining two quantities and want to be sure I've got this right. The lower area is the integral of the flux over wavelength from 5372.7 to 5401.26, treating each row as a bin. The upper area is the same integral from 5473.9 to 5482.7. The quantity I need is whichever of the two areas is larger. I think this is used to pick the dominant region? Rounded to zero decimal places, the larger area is 288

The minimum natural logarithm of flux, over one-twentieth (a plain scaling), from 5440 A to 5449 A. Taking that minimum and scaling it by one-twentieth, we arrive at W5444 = 0.110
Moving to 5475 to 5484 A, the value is 0.106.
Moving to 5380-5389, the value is 0.112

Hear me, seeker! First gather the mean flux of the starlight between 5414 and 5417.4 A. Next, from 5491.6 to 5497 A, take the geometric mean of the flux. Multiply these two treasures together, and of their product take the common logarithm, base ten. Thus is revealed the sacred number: 1.95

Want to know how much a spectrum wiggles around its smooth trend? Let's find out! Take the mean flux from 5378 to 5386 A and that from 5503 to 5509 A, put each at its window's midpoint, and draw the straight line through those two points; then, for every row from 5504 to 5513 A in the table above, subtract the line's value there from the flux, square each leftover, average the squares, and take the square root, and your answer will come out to 0.27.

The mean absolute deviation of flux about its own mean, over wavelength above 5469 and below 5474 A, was 0.244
